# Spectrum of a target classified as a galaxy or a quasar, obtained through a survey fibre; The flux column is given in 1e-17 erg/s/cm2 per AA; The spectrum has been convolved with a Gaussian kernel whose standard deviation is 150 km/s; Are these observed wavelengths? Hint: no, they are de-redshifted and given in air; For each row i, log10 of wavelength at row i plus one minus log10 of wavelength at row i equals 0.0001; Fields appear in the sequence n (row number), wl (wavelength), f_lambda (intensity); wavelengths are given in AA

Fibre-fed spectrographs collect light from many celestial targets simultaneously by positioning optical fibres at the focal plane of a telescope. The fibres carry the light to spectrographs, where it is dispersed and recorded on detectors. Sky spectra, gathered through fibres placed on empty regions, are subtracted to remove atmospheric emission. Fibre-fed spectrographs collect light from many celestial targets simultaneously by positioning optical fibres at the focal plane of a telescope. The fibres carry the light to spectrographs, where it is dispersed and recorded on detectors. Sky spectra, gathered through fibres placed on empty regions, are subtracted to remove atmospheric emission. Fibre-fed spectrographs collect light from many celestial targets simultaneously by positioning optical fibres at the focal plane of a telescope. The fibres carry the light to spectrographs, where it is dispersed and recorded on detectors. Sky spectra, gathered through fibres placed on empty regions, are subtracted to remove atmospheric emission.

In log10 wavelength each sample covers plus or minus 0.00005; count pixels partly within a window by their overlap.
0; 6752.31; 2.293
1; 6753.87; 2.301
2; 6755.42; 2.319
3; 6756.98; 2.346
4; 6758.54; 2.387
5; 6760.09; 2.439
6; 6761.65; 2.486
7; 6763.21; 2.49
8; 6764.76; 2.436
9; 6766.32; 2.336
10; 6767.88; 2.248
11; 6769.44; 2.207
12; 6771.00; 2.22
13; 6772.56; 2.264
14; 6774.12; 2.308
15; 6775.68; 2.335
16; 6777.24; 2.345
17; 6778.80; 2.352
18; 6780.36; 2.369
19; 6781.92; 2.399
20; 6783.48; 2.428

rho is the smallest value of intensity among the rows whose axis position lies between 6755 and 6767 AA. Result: 2.319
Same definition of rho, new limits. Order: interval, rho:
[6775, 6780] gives 2.335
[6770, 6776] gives 2.22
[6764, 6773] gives 2.207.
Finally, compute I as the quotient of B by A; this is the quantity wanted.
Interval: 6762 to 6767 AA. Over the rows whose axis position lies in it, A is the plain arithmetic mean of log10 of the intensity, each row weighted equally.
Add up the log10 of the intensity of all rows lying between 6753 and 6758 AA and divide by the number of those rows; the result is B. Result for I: 0.95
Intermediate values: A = 0.384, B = 0.366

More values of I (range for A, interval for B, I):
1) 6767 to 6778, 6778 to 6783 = 1.05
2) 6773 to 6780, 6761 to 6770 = 1.01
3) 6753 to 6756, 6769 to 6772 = 0.95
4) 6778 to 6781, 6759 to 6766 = 1.05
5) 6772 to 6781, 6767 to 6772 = 0.95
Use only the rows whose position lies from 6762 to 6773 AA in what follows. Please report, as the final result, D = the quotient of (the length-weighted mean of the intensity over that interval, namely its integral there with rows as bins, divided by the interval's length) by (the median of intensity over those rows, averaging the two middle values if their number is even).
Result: 1.03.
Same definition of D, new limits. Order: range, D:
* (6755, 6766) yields 0.99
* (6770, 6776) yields 0.99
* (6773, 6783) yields 1.00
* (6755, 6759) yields 1.00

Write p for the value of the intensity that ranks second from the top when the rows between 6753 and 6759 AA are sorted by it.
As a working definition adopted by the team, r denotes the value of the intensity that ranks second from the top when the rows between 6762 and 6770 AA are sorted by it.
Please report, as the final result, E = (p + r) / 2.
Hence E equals 2.391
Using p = 2.346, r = 2.436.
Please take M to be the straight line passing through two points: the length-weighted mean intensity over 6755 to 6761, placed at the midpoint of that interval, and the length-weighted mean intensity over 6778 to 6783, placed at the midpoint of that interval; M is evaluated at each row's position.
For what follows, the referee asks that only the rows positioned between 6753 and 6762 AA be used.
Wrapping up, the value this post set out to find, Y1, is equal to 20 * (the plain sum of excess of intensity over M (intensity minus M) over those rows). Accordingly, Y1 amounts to 0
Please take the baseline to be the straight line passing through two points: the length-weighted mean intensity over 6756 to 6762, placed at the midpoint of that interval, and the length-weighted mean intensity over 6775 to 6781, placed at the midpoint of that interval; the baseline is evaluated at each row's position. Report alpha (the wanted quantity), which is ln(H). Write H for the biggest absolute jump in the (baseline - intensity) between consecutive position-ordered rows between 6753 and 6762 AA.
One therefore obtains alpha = -2.88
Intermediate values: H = 0.056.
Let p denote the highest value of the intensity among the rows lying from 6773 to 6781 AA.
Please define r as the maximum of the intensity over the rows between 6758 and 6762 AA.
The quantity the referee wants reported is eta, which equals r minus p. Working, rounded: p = 2.369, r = 2.486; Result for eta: 0.12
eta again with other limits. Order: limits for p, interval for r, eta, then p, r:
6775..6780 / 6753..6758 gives -0.01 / 2.352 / 2.346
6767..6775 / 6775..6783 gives 0.09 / 2.308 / 2.399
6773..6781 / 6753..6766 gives 0.12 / 2.369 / 2.49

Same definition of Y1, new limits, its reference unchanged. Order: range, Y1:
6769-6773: -9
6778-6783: 0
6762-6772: -7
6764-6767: 0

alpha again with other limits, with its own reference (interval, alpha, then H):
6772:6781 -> -3.03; 0.048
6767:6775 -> -3.03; 0.048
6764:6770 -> -2.35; 0.096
